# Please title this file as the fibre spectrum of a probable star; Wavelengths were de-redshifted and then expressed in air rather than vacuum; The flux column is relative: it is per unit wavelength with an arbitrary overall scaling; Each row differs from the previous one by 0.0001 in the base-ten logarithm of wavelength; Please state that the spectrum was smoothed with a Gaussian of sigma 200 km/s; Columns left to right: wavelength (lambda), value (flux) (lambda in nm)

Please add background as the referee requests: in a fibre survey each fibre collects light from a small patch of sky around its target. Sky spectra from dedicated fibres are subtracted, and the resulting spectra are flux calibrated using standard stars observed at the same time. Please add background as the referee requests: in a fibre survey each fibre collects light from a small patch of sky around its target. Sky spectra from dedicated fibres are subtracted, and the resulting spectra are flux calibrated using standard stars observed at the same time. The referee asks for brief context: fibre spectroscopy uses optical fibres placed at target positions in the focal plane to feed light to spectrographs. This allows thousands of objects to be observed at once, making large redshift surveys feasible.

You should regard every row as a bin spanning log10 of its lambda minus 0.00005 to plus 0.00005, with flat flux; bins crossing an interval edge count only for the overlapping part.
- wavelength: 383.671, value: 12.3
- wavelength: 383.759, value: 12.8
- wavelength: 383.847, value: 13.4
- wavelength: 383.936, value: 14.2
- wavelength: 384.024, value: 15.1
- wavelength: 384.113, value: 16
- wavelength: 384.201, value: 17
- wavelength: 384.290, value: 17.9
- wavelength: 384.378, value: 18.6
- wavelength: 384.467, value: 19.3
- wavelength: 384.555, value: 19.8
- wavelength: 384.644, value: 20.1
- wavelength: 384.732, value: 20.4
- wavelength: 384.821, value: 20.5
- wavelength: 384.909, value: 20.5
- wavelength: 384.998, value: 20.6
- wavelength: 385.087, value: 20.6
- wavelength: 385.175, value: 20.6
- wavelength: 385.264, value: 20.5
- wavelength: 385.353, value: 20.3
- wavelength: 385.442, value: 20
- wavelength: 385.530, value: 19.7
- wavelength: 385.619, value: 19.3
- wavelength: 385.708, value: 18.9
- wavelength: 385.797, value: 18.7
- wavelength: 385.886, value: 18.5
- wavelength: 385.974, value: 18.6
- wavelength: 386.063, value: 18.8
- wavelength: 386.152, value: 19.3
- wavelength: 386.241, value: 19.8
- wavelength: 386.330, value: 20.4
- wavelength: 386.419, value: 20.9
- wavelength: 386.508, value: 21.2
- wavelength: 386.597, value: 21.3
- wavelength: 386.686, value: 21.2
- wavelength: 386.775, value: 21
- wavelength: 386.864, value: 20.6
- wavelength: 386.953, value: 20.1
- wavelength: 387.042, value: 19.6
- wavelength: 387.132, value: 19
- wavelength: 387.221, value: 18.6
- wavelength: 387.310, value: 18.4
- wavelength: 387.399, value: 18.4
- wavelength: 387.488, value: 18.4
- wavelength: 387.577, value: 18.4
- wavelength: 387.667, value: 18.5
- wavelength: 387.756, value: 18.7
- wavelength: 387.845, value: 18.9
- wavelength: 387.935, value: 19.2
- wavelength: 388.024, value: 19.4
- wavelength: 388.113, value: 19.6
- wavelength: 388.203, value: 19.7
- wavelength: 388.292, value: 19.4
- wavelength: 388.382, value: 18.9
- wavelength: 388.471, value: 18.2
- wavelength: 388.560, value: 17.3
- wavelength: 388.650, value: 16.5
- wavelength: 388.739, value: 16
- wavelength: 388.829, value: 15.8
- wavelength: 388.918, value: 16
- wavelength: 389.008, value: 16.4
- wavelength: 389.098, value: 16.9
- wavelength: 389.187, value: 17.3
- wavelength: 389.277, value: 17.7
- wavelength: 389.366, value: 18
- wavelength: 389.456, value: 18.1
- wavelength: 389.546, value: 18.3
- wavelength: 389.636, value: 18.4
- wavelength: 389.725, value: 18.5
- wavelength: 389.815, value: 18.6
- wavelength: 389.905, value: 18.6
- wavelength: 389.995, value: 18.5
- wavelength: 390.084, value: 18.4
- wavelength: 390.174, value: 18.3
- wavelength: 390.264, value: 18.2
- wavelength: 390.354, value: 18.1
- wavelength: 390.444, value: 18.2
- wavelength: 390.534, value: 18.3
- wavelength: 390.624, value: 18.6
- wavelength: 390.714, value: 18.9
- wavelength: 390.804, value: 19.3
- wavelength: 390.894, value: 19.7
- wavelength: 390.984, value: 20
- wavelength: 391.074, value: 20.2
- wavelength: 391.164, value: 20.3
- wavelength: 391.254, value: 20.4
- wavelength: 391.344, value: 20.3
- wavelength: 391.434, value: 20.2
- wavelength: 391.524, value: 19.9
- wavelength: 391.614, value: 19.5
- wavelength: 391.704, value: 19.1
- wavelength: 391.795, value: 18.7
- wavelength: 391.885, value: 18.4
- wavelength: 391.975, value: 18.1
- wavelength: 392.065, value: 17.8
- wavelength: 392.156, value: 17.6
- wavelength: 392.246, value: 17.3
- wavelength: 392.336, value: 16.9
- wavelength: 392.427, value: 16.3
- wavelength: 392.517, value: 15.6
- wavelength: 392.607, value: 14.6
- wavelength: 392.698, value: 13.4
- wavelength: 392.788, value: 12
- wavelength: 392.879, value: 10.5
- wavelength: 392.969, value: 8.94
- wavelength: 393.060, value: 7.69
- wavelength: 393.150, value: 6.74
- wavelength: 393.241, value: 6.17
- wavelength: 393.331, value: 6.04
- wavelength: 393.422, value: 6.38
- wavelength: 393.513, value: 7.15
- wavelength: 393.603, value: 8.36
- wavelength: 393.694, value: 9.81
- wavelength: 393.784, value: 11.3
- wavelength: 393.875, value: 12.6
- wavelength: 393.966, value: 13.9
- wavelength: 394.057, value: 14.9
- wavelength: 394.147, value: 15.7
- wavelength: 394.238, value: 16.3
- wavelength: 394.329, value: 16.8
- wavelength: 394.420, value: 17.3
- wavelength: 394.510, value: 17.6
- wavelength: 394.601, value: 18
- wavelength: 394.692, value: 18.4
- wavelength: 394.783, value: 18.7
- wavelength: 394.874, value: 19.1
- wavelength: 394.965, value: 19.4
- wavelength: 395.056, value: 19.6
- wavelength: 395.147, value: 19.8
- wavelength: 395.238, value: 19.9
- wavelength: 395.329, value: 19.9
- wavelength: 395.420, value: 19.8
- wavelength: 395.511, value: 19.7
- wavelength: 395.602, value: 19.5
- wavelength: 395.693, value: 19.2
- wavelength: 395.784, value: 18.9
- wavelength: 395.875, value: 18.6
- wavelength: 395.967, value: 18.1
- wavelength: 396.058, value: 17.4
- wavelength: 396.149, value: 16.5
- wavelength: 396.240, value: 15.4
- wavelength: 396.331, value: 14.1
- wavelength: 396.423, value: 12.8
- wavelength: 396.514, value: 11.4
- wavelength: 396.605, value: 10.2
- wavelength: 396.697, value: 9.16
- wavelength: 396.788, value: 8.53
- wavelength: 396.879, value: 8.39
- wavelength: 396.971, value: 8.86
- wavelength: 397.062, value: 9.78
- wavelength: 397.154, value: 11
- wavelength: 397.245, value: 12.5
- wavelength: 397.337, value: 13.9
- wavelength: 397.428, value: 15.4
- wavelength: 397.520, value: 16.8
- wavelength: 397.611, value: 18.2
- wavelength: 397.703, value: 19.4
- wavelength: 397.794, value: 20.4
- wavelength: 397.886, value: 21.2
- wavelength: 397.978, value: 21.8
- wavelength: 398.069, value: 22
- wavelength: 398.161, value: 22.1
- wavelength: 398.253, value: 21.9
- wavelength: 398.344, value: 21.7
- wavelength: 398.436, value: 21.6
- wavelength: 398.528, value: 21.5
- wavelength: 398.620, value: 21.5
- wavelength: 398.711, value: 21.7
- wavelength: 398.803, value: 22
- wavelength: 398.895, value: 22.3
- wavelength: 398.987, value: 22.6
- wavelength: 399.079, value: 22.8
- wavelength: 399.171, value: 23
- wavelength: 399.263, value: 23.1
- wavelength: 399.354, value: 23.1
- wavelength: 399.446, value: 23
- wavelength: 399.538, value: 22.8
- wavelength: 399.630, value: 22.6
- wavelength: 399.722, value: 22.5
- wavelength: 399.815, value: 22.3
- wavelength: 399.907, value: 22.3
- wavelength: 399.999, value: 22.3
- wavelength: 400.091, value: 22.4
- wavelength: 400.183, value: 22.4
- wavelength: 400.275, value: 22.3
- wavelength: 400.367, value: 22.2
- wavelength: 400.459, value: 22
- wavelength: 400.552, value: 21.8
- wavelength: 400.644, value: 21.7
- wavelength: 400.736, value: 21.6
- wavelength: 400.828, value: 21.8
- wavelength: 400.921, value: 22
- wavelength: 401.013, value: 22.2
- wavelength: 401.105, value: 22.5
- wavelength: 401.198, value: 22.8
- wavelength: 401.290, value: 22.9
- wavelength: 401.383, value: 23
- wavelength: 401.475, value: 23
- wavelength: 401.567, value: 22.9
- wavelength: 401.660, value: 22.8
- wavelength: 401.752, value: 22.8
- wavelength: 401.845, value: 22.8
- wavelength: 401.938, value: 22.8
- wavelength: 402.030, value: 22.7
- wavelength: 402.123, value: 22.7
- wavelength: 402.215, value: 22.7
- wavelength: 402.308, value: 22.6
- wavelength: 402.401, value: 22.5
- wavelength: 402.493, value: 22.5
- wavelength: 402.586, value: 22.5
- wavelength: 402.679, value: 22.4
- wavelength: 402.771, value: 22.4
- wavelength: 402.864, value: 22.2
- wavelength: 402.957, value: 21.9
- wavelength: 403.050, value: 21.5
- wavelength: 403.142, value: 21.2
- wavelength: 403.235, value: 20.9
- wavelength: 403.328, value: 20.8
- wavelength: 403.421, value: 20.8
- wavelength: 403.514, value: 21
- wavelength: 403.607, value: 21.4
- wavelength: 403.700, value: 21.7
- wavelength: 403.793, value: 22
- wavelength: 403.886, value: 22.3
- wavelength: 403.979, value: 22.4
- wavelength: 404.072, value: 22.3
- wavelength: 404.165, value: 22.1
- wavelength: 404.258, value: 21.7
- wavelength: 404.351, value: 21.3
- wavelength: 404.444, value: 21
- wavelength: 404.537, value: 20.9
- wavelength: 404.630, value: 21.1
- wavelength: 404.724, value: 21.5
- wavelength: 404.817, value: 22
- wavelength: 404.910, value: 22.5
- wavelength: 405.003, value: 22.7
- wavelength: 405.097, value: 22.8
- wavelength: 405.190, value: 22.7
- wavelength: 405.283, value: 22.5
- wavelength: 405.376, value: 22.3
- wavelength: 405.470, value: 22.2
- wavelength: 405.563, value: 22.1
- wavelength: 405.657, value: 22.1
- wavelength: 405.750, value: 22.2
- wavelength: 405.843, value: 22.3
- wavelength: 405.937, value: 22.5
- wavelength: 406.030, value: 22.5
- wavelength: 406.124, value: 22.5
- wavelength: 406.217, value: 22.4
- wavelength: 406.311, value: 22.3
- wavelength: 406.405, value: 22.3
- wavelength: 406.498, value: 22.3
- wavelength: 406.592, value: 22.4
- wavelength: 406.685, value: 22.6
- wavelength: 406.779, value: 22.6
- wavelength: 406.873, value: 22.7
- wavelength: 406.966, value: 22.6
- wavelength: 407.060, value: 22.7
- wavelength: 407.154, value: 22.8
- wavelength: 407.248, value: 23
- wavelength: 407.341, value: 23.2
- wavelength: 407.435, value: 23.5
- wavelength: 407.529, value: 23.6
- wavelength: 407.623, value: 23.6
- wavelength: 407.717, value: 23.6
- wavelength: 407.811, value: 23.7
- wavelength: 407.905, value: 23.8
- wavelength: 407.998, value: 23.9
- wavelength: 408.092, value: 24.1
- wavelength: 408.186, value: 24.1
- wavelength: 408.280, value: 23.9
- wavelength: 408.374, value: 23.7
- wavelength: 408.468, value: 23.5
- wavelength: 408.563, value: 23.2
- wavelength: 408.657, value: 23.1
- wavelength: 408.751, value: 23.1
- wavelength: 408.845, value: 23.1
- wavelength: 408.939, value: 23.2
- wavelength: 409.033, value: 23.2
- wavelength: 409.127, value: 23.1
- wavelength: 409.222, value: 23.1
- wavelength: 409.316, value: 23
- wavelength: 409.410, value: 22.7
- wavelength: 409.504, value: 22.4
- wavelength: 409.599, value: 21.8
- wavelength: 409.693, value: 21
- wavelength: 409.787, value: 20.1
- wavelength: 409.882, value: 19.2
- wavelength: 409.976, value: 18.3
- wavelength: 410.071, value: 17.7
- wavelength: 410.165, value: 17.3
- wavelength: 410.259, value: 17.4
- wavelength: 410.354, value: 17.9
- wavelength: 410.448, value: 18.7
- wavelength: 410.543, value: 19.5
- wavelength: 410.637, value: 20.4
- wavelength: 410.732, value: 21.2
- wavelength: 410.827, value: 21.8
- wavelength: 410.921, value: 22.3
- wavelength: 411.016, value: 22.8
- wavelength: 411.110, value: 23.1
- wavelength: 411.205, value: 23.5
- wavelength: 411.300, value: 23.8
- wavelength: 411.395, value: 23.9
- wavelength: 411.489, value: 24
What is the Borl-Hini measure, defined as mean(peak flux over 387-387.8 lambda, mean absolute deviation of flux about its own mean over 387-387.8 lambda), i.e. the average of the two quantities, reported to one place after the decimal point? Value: 9.9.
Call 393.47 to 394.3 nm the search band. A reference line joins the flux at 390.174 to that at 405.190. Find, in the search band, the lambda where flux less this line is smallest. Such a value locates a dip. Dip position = 393.513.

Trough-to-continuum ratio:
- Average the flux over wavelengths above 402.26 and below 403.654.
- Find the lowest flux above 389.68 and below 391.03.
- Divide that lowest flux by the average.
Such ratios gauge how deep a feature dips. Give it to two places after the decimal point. 0.83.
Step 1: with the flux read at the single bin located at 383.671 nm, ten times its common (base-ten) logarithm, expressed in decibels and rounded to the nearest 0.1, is 10.9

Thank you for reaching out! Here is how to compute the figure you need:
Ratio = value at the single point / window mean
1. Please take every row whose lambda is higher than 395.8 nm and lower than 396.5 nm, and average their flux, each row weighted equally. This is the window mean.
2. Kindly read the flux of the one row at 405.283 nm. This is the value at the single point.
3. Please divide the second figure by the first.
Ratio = 1.4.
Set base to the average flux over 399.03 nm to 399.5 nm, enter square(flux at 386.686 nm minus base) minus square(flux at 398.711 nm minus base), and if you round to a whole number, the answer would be 2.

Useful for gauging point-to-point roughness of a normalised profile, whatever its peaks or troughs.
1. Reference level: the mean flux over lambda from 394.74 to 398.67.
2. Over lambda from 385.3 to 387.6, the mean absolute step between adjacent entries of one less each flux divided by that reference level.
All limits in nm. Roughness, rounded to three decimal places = 0.018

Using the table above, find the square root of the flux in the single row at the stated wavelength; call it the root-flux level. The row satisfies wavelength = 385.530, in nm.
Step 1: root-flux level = 4.4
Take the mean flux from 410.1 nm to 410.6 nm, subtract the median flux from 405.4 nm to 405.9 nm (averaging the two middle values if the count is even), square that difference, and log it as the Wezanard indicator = 16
